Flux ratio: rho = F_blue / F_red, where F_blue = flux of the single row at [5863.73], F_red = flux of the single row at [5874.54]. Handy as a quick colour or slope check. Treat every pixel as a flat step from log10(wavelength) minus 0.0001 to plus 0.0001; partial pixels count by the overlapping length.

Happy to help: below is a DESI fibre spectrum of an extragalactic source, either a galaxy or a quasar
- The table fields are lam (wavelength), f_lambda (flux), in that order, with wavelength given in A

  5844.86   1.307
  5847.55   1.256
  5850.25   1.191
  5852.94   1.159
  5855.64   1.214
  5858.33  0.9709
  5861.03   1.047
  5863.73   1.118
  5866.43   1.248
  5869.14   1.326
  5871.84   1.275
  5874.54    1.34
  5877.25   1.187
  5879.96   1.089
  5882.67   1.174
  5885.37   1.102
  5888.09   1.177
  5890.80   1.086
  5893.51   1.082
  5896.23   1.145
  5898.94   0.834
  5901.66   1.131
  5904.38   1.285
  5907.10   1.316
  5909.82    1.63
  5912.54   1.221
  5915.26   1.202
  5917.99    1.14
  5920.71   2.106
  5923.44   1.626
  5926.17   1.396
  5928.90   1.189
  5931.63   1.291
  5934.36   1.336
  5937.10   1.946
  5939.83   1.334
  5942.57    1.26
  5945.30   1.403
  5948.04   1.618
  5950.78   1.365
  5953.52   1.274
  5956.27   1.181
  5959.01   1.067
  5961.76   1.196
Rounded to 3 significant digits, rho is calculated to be 0.834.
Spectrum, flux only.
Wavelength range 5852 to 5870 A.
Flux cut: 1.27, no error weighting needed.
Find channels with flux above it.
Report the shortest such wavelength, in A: 5869.14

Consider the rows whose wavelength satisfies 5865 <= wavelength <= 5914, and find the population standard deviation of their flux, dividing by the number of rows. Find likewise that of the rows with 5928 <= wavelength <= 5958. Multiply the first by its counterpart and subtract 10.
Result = -9.97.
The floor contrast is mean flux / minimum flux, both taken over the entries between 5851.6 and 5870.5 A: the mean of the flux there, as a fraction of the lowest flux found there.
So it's 1.19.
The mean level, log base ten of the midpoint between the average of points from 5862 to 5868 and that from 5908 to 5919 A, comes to 0.094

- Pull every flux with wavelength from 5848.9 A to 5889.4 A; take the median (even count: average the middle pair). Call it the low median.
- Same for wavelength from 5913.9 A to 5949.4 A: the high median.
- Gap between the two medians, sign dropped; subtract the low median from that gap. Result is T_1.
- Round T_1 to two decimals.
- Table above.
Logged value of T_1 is -1.02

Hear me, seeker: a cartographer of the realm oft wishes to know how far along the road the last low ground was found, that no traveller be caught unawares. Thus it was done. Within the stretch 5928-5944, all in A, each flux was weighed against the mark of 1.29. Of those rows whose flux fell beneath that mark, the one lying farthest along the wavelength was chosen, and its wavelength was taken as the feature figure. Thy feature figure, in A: 5942.57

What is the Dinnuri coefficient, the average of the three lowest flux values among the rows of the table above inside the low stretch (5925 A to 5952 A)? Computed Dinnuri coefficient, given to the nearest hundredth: 1.25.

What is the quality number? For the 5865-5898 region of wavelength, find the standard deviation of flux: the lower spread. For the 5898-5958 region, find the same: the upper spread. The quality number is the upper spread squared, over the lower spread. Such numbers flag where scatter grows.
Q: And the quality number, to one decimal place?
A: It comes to 0.8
